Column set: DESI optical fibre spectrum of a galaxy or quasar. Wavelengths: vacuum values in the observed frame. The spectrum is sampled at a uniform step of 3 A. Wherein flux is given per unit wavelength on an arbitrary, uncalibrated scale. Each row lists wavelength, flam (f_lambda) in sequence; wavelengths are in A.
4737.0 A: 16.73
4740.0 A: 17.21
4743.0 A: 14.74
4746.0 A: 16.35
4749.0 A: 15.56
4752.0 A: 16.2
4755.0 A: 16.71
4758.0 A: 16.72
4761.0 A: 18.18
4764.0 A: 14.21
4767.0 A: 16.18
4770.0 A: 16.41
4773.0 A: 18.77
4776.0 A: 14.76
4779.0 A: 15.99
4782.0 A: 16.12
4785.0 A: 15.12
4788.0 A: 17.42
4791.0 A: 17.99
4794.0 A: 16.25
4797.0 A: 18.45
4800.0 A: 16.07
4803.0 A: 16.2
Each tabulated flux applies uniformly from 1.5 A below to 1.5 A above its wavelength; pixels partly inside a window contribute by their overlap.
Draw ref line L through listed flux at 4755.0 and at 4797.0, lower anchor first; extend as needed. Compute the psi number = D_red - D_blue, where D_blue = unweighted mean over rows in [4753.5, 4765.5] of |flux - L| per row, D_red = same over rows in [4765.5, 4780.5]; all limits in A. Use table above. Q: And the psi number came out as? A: 0.5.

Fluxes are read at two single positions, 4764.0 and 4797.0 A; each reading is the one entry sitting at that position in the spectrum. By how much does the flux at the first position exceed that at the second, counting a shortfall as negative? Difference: -4.2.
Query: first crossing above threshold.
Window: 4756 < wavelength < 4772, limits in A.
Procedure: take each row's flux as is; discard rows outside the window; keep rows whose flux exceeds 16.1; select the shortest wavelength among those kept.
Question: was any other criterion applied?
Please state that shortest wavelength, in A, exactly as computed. 4758.0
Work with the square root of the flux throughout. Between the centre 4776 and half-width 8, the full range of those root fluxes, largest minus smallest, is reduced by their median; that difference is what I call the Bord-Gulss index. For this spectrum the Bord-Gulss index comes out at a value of -3.52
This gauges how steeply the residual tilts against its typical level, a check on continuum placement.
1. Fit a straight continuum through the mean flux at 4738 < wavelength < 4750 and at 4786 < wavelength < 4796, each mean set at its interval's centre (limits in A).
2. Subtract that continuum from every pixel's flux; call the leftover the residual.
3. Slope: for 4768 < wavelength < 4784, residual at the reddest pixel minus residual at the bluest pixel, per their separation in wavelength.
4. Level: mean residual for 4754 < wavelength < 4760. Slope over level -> 0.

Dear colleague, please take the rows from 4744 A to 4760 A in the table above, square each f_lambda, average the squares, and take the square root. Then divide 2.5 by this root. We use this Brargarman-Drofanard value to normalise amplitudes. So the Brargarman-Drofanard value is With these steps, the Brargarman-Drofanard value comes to 0.1532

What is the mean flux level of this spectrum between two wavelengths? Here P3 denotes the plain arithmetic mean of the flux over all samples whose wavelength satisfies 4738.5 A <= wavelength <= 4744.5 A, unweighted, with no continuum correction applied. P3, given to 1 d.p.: 16.0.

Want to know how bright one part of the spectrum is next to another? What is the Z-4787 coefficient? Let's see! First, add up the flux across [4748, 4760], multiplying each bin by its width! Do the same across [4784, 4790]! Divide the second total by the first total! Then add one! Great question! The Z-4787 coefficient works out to 1.5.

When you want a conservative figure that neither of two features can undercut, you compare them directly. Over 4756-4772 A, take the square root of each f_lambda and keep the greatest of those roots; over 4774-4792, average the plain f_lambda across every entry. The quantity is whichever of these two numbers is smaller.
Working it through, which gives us 4.26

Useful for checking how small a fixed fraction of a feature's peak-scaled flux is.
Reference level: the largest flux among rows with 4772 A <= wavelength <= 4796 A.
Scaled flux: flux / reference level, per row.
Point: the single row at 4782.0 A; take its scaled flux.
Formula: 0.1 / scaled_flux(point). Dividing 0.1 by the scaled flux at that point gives 0.116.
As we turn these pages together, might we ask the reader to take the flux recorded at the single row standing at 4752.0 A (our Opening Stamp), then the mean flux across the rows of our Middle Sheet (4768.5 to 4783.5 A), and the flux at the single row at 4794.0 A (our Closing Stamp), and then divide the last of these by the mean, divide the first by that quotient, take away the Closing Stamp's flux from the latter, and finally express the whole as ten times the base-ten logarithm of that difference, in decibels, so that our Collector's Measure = -10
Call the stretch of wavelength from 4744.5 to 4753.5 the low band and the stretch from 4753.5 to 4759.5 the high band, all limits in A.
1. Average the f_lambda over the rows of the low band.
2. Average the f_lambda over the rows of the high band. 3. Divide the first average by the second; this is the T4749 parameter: 0.96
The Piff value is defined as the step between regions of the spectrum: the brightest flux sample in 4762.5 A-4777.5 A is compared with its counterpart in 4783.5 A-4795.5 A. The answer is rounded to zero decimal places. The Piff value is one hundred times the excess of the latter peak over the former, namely -78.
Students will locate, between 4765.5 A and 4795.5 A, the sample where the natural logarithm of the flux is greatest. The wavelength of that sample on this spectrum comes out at 4773.0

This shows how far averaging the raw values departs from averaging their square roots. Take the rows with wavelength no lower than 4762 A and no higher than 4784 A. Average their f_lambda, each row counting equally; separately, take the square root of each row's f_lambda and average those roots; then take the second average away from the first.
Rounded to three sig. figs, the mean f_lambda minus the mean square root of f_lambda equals 12.1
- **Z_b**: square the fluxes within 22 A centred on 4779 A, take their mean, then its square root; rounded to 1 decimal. 16.4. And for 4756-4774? 16.8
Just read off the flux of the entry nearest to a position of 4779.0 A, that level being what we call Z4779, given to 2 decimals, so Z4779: 15.99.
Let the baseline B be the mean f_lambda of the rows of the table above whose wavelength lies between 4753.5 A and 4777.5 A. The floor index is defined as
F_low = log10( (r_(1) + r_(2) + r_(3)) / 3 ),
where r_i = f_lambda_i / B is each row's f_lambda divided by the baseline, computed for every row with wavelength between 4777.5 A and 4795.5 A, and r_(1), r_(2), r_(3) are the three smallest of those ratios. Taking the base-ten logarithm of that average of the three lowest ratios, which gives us -0.0202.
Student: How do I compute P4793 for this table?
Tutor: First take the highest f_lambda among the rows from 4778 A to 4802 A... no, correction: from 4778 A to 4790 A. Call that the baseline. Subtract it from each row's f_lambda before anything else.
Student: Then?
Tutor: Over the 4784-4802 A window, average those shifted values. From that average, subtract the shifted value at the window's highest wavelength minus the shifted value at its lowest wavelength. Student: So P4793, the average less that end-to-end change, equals -1.5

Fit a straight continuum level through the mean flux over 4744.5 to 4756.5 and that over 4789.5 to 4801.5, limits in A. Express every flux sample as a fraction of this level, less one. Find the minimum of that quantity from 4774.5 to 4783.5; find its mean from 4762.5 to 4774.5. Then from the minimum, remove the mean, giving -0.107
